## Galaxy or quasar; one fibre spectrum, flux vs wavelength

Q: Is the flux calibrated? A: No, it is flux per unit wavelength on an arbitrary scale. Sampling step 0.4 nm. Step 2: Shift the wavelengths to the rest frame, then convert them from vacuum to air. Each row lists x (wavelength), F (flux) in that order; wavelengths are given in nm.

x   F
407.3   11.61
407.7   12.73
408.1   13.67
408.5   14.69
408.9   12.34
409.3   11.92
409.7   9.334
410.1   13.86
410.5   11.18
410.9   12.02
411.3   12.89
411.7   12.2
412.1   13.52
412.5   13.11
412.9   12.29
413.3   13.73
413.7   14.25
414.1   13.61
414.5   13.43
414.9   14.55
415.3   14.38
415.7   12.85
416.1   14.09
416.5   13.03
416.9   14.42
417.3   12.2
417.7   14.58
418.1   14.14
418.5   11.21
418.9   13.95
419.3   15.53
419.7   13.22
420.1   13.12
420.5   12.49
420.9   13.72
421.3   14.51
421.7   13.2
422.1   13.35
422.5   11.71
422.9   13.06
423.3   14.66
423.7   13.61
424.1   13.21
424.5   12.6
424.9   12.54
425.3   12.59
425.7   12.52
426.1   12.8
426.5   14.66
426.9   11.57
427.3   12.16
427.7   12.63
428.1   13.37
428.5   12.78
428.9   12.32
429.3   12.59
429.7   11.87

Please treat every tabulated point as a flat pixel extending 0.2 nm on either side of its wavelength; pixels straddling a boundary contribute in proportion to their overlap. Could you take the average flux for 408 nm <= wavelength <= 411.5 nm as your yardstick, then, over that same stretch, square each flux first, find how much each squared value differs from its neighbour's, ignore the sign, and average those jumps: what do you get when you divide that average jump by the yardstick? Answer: 3.7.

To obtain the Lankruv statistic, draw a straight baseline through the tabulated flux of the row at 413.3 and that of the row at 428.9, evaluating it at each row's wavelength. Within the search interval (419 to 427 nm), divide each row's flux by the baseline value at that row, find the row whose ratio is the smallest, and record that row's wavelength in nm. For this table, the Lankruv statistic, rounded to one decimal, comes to 422.5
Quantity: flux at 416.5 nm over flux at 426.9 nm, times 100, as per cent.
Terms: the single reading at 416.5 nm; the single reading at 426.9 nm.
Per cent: 113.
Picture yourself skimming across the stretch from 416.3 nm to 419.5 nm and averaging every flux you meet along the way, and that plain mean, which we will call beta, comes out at 13.63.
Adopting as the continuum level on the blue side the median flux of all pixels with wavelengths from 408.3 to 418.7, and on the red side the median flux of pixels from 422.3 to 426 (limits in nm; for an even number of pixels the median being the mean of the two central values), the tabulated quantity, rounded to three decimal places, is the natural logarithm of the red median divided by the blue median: -0.052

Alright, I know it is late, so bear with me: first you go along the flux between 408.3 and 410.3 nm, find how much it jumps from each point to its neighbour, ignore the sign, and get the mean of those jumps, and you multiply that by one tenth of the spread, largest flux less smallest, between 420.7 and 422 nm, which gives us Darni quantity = 0.32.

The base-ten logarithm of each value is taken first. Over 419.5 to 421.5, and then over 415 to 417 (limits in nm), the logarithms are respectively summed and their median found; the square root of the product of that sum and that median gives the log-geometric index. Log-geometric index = 2.54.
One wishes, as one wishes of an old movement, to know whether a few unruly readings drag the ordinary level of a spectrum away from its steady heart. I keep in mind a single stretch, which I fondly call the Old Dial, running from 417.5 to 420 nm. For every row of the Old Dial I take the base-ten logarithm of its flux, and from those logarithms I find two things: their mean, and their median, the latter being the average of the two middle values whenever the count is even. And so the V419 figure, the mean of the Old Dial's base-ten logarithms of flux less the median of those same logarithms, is -0.011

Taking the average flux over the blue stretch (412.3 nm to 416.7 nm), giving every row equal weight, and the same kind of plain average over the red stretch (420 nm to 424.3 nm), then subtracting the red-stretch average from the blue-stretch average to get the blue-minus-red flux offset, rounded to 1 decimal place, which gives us 0.2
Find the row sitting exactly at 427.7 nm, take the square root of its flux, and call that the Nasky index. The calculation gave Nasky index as 3.55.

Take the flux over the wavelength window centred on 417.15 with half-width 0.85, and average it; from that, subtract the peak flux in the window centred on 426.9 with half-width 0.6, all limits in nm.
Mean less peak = -1.1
